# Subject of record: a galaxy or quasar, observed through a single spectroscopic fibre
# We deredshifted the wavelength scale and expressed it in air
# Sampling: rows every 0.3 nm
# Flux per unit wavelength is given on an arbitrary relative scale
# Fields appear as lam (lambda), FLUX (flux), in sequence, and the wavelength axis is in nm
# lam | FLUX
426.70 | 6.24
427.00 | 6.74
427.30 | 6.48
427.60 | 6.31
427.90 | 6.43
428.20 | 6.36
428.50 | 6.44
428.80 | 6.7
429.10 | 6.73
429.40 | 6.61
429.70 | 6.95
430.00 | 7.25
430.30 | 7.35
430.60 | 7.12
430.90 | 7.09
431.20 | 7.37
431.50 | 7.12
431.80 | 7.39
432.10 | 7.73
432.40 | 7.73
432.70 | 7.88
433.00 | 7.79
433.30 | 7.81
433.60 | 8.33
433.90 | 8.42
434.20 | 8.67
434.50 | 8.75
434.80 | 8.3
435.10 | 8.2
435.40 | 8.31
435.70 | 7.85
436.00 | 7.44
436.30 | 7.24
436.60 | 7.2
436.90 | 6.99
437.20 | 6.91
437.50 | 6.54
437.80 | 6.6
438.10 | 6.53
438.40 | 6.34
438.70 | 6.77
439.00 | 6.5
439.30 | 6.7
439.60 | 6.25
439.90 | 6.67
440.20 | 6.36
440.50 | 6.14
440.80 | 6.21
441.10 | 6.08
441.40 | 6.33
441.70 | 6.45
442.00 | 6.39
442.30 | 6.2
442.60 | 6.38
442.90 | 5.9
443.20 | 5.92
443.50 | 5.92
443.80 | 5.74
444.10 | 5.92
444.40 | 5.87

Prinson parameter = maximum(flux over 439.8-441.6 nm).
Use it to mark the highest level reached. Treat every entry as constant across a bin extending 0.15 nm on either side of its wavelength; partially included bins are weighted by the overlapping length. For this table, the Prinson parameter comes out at 6.67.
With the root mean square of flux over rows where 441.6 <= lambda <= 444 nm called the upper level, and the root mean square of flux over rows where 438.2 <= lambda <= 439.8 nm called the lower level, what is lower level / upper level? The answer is 1.06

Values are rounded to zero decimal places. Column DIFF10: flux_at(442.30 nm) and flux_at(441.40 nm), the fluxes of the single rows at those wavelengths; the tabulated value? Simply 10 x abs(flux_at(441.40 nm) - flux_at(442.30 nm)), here 1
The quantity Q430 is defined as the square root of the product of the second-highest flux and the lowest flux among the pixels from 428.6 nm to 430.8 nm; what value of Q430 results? 6.9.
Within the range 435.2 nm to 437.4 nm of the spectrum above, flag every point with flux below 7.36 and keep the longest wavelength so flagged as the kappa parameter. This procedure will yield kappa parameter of 437.20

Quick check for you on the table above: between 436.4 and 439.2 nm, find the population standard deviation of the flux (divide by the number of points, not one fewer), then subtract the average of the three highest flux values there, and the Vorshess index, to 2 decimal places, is -6.77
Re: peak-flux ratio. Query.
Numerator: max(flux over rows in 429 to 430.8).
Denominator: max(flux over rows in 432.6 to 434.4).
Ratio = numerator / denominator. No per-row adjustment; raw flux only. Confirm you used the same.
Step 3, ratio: 0.85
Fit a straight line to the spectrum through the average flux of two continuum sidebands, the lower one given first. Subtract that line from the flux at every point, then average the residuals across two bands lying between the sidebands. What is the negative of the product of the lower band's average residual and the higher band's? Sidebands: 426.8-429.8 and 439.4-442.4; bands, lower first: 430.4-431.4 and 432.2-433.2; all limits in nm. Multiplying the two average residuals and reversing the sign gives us -0.9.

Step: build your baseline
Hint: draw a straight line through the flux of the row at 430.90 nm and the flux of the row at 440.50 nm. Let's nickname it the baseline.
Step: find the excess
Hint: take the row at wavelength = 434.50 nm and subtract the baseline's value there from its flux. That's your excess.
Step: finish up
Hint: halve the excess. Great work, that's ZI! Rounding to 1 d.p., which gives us 1.0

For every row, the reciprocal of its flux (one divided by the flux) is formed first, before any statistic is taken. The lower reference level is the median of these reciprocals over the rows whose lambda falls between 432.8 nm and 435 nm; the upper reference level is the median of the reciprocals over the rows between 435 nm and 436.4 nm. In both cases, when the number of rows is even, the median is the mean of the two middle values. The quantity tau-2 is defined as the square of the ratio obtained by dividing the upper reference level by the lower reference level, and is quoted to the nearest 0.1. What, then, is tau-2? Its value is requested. 1.1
